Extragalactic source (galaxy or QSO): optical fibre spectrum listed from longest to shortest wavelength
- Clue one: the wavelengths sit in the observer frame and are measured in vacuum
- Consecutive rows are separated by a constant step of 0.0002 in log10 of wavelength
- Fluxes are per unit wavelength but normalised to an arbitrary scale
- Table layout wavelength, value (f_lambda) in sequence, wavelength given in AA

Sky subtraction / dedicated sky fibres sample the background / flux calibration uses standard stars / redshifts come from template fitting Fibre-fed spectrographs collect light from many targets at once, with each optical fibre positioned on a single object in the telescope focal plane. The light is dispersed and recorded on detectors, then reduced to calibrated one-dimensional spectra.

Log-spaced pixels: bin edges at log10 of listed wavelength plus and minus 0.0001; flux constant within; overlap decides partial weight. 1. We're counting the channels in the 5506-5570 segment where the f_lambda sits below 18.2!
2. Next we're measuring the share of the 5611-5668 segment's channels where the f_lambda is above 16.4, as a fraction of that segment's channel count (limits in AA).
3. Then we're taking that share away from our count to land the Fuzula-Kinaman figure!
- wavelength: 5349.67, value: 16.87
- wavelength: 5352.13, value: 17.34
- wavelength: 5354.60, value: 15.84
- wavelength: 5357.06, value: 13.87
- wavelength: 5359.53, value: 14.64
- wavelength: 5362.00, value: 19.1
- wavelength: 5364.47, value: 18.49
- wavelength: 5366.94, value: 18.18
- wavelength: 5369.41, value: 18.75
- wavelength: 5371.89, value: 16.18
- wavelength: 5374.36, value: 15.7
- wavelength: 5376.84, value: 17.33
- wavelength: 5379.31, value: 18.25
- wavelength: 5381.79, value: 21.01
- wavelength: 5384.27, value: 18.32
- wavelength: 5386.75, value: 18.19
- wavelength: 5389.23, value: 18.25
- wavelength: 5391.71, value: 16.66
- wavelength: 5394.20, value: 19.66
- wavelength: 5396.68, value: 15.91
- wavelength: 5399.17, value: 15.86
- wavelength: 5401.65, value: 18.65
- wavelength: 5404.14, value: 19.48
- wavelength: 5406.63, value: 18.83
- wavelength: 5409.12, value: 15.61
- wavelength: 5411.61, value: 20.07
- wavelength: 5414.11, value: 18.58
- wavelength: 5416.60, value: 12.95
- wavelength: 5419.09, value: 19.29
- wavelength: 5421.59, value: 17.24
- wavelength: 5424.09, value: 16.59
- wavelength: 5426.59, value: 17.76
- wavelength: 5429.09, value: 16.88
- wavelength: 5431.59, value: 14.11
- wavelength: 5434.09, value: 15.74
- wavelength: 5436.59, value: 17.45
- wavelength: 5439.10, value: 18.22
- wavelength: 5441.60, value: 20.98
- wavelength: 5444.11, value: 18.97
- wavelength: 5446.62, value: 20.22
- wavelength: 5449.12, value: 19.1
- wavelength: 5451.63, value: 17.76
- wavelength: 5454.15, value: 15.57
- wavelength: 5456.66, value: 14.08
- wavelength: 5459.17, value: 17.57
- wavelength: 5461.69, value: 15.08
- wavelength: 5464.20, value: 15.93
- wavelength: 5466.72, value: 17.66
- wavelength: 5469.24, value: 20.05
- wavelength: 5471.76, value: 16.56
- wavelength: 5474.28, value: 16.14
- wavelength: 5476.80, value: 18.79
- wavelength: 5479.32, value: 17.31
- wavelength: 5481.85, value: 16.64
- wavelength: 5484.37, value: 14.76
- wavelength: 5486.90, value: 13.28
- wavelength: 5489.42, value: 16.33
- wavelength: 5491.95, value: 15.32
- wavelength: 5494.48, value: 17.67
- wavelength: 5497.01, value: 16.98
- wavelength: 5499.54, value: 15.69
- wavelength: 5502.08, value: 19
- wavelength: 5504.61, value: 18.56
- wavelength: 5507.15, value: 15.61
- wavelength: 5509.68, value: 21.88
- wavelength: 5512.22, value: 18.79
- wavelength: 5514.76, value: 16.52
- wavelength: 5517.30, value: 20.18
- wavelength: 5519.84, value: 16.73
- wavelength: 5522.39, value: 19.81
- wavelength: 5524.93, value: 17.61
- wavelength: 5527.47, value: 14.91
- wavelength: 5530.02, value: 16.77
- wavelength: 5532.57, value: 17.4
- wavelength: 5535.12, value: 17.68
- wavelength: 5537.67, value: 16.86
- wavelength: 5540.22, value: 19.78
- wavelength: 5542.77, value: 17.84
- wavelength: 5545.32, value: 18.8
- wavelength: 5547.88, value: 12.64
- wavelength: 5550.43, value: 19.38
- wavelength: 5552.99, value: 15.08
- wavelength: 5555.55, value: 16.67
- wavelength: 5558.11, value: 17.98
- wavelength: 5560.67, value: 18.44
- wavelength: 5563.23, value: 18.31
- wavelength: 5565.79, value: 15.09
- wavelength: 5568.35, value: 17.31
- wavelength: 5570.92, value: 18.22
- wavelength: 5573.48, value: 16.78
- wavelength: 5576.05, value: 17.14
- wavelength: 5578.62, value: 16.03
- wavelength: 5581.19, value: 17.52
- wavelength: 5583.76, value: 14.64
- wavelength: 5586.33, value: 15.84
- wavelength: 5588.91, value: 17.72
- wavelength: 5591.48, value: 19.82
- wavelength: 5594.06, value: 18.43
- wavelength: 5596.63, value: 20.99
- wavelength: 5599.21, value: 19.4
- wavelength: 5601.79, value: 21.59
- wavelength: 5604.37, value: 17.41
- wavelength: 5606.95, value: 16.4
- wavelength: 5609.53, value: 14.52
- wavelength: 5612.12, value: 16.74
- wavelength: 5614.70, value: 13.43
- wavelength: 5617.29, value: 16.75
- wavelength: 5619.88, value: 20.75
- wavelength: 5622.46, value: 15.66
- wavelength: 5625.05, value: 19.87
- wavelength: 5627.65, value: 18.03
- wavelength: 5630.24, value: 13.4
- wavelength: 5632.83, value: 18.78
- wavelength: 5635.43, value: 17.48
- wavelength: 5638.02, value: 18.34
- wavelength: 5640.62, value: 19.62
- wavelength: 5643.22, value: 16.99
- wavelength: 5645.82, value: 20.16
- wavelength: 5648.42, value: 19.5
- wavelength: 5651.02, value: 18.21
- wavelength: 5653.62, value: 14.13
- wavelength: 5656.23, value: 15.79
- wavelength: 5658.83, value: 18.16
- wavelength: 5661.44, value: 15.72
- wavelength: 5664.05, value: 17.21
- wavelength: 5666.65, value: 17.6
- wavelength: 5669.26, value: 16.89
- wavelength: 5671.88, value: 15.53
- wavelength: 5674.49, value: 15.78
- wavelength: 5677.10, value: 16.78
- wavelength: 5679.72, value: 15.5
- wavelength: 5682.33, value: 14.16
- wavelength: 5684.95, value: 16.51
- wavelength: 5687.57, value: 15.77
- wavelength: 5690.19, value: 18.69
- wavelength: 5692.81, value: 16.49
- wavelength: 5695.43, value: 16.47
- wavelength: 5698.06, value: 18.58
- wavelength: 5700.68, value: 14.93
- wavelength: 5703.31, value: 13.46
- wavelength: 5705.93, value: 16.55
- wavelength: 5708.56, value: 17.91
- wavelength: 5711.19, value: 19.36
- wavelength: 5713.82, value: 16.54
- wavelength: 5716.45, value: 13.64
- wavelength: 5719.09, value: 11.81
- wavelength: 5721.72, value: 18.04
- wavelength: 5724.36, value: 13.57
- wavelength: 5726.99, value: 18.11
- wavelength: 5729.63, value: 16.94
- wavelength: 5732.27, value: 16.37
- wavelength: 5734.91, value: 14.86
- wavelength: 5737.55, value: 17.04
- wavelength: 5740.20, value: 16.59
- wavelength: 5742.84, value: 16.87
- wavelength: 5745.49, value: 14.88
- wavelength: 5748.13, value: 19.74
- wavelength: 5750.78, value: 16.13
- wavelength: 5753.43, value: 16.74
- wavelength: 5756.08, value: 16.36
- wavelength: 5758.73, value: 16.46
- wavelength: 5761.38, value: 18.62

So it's 15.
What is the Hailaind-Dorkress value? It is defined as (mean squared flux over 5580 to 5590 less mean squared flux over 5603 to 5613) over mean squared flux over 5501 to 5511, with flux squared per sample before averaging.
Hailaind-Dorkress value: 0.0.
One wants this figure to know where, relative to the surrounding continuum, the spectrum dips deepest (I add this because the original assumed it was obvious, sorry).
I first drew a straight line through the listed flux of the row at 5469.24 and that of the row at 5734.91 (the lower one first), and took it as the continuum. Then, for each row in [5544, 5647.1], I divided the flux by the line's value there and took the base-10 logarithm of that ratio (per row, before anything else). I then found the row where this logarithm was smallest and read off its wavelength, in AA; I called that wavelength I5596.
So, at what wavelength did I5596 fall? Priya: 5547.88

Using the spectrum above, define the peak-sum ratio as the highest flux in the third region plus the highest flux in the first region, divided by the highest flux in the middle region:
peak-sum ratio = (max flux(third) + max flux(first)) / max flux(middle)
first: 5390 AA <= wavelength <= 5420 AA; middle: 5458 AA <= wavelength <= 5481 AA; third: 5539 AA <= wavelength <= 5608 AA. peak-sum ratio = 2.08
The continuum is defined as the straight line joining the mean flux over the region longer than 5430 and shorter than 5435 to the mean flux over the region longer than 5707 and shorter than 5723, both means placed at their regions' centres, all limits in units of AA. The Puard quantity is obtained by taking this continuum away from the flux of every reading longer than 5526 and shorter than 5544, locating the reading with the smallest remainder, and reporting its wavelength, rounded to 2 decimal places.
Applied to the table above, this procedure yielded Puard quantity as 5527.47 AA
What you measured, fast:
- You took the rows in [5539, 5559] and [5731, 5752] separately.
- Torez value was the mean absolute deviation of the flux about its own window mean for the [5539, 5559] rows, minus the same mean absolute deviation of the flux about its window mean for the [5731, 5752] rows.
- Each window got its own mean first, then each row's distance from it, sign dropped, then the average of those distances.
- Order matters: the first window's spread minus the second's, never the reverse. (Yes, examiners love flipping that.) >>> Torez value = 0.86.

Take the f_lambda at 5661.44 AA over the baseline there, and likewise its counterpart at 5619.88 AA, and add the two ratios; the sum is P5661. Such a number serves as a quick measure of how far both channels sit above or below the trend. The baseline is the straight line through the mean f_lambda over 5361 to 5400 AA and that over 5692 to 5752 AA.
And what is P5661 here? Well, 2.19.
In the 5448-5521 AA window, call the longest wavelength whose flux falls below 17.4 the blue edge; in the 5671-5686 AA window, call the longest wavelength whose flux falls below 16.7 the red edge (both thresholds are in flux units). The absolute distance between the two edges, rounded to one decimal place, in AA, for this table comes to 165.1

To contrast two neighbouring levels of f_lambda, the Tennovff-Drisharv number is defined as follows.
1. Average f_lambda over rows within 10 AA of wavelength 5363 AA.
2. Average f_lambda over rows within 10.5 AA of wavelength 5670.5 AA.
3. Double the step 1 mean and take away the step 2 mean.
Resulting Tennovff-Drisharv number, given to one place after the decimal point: 17.4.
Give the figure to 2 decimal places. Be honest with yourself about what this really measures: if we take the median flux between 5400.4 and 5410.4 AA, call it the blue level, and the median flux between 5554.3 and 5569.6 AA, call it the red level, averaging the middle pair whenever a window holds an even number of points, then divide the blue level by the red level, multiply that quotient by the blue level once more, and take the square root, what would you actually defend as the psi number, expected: 4.46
